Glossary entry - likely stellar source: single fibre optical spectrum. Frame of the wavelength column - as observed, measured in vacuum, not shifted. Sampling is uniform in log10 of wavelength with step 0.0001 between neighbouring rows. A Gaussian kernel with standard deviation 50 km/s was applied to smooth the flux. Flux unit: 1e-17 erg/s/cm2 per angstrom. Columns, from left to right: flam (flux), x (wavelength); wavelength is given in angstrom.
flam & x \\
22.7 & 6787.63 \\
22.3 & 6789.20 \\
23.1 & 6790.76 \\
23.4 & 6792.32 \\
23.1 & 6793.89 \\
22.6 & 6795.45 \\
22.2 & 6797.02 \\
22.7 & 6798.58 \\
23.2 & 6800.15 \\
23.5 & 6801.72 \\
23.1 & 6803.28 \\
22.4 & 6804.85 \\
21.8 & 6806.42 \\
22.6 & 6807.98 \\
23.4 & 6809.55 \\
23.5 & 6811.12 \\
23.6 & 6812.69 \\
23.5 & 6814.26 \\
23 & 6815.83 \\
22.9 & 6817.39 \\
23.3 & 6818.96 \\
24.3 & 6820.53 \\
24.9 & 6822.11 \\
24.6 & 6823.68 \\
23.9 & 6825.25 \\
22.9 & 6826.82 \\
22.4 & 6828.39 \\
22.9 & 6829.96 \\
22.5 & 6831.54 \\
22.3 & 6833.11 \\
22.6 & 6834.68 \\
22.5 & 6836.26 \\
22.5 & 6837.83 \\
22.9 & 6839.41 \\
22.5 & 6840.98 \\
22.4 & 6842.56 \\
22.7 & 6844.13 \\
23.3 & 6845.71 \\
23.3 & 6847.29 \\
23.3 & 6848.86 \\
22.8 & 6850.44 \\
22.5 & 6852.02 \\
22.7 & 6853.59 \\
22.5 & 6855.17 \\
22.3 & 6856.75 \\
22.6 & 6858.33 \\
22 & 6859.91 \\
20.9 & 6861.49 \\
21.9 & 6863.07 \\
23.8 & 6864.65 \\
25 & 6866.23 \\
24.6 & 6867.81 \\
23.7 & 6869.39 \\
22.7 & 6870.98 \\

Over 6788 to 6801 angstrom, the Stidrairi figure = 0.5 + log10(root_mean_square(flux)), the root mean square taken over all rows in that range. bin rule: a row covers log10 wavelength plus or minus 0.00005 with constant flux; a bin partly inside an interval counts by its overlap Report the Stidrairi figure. 1.86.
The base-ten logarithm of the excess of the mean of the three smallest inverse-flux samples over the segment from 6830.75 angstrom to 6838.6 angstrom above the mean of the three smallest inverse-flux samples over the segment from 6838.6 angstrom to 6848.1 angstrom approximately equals -2.9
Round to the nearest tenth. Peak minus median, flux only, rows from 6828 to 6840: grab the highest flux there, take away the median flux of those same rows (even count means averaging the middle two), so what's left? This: 0.4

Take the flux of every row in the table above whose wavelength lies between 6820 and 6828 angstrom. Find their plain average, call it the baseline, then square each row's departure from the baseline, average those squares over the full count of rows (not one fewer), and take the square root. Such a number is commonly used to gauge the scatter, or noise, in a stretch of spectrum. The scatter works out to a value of 0.7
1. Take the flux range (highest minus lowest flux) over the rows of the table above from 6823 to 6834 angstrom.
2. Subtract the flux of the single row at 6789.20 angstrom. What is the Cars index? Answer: -20.0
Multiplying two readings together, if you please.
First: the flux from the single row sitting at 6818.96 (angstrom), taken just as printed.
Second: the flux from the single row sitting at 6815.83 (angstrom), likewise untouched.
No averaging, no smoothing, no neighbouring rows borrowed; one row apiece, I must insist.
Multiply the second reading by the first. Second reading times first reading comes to 536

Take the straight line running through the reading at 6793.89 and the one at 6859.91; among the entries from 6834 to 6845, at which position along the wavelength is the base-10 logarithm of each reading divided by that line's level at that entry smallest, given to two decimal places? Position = 6836.26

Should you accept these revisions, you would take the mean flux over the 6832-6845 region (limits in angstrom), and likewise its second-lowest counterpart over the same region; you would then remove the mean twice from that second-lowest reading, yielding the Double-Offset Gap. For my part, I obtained -22.7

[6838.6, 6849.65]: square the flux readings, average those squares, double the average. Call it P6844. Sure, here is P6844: 1050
